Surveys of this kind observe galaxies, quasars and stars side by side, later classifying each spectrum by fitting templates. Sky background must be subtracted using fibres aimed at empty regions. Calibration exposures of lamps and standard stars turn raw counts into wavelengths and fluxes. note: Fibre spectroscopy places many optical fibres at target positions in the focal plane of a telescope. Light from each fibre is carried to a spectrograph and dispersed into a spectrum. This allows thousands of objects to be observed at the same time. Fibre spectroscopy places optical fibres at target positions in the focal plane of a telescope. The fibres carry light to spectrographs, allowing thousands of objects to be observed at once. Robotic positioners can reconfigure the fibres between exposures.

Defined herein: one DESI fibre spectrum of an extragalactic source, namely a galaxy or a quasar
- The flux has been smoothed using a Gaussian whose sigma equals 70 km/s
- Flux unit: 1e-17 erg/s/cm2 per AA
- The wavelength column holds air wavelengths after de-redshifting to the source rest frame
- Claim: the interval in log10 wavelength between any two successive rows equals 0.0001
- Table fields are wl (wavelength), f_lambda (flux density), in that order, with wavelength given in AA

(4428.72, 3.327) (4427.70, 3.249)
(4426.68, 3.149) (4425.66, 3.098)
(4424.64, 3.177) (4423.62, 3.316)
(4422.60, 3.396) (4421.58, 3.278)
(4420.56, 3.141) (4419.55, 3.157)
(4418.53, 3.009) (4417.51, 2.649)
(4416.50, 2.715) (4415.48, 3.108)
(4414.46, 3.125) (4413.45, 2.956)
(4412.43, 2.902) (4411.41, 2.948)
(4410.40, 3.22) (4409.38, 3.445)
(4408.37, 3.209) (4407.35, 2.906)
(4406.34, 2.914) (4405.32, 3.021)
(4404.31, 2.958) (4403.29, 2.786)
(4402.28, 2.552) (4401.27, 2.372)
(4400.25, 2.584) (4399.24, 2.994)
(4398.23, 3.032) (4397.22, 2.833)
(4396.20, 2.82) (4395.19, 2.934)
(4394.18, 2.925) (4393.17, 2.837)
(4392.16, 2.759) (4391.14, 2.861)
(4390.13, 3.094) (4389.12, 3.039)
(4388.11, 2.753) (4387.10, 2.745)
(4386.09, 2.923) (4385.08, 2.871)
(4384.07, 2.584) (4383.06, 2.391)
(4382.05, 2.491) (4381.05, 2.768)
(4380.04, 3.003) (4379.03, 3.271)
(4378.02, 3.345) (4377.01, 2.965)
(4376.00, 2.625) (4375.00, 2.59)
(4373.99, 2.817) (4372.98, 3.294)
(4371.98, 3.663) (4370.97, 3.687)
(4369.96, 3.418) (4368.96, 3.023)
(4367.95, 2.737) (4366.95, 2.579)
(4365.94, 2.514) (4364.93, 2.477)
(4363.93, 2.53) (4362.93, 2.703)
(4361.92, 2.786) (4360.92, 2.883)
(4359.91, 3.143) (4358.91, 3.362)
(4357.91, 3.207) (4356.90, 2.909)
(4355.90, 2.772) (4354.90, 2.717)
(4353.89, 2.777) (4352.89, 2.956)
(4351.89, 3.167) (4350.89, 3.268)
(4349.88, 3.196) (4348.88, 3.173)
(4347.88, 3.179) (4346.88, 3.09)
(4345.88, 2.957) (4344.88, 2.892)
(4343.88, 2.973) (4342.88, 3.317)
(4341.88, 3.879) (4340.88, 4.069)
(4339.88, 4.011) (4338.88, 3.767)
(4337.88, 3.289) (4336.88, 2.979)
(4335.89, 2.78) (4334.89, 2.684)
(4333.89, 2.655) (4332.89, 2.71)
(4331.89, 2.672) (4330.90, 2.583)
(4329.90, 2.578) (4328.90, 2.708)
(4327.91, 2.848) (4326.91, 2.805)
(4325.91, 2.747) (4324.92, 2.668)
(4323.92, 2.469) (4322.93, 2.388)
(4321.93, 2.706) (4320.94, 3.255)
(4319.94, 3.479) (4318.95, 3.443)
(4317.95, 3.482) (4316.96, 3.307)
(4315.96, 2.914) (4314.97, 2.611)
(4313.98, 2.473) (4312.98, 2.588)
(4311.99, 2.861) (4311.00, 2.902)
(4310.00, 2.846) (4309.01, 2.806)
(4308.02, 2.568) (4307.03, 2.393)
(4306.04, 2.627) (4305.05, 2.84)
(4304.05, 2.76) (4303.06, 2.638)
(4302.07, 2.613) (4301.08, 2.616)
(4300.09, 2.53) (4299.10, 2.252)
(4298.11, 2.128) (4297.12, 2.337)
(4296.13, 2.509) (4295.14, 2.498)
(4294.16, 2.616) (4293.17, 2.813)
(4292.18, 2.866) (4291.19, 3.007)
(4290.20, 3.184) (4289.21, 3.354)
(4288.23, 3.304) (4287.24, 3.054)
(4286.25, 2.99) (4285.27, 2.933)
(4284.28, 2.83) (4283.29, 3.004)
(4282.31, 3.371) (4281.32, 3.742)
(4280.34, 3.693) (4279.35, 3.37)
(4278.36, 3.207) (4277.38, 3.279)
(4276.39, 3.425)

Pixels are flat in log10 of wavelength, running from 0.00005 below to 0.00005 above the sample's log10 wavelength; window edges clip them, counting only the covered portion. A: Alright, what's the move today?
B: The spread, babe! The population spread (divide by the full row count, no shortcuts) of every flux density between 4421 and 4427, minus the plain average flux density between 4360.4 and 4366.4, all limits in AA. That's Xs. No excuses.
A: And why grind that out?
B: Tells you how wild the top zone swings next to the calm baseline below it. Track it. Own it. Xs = -2.55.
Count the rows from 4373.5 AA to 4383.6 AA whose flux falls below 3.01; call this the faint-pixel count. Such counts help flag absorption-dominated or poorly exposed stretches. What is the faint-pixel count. 8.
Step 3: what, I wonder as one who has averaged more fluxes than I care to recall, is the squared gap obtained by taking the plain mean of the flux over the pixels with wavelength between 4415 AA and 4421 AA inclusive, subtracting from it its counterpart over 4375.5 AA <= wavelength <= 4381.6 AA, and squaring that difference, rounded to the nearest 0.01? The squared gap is 0.00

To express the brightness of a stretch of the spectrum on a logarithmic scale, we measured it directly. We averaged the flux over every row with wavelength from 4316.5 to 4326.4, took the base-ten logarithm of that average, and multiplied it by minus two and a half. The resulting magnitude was -1.19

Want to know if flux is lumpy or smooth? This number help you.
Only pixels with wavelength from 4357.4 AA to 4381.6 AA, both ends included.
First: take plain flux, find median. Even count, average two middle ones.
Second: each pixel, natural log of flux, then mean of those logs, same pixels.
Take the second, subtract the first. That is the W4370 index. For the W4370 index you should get -1.84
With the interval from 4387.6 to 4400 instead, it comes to -1.83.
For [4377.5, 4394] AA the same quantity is -1.80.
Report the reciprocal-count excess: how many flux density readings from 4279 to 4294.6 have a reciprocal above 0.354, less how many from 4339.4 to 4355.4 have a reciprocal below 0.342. -11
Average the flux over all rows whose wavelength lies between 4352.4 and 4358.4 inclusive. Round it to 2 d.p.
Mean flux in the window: 2.89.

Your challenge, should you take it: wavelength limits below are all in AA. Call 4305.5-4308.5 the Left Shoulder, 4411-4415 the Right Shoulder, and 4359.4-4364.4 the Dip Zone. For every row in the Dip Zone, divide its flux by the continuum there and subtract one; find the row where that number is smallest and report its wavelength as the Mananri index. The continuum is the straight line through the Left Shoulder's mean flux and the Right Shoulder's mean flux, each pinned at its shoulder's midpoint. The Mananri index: 4363.93 AA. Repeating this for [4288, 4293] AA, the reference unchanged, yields 4292.18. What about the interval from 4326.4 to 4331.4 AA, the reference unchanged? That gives 4329.90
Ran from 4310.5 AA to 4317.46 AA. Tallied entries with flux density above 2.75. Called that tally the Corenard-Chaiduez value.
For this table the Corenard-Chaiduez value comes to 4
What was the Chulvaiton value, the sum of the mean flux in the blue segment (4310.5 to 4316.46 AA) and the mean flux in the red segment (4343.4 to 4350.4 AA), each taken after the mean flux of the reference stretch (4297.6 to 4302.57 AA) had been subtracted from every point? 0.93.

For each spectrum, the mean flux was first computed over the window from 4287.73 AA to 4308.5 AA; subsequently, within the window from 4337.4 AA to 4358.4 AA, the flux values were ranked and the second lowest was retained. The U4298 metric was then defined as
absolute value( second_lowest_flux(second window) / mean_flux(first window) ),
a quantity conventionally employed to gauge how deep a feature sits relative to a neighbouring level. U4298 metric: 1.03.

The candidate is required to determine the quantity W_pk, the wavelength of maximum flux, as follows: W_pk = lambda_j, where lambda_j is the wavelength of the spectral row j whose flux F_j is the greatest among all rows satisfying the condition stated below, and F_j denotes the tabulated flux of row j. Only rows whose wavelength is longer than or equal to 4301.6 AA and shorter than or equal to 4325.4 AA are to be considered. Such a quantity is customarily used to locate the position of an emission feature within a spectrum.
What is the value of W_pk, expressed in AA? 4317.95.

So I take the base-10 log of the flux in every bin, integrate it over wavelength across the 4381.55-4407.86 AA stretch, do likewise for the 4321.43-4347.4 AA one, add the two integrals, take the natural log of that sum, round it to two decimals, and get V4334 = 3.17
